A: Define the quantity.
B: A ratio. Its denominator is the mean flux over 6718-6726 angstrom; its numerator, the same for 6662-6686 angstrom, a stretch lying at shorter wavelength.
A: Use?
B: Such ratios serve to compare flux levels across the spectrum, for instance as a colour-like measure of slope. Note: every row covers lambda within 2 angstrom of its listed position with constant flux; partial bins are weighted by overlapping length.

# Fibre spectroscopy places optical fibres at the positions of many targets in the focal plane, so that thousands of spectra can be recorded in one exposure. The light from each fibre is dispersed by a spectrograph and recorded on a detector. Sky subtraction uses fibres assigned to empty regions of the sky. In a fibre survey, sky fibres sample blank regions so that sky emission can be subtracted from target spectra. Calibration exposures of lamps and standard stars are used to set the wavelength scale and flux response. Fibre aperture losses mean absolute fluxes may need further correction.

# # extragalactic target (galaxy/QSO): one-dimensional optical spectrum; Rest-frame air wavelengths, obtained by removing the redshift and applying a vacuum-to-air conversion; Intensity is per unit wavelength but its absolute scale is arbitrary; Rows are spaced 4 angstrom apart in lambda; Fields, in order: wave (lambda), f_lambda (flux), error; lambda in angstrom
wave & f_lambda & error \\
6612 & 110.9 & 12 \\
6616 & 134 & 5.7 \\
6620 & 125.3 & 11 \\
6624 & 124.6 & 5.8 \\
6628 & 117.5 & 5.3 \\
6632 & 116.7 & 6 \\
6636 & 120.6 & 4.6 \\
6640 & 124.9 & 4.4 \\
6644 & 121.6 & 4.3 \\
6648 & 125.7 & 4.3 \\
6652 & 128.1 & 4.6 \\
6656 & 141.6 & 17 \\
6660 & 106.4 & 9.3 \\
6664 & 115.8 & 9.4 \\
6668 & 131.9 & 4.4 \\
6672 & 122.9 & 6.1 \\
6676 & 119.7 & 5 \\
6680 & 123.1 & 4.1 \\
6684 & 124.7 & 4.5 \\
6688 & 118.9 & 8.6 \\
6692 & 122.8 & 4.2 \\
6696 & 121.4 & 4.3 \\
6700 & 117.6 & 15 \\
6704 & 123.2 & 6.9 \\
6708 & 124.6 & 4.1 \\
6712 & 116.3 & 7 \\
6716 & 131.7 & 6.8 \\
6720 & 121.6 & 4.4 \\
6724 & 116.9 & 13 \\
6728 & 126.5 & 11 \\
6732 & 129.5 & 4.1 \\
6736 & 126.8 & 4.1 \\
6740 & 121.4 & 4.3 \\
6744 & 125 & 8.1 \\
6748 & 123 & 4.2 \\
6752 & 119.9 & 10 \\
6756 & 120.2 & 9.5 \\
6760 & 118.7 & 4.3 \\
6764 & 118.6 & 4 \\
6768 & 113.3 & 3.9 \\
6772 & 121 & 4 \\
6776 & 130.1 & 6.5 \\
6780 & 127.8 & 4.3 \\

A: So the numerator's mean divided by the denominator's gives 1.03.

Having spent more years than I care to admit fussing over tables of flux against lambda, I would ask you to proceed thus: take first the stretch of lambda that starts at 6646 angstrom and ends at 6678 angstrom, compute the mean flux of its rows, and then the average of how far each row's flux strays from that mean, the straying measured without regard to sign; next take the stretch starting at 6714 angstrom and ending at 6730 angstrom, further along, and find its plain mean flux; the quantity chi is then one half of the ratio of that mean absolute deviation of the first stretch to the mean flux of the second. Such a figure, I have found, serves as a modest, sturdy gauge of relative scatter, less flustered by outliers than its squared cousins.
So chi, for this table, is 0.031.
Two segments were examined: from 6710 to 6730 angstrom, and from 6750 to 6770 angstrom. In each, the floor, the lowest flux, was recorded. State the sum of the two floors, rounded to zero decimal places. 230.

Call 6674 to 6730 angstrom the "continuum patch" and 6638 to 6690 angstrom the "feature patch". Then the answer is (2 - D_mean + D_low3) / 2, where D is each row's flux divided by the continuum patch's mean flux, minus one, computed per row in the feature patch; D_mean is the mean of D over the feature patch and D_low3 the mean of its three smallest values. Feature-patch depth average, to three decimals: 0.960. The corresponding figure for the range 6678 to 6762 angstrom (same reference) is 0.977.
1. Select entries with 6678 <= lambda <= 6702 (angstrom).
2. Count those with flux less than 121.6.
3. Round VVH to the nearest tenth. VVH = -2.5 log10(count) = -1.2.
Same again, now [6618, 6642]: -1.2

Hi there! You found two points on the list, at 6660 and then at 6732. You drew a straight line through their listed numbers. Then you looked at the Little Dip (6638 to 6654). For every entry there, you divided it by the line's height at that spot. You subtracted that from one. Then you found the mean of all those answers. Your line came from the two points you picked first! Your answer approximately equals -0.23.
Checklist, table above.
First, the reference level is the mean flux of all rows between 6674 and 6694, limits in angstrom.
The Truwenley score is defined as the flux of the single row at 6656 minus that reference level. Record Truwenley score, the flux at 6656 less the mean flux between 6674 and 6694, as 20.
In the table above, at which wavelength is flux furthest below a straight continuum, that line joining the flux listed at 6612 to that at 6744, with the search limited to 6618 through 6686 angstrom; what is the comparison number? 6660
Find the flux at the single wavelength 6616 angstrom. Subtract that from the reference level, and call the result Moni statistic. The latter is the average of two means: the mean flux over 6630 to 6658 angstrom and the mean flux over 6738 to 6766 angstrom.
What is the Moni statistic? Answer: -10.7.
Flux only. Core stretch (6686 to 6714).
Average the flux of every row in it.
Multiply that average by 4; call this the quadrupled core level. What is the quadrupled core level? 483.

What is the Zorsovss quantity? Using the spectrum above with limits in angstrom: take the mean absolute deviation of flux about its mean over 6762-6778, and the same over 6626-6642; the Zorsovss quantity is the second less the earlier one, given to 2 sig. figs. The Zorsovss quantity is -2.0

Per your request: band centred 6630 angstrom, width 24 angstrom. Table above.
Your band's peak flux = 125.3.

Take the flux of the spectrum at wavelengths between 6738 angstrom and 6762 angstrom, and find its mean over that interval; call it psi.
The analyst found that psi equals 121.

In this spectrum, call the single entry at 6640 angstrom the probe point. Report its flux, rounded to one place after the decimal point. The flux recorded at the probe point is 124.9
